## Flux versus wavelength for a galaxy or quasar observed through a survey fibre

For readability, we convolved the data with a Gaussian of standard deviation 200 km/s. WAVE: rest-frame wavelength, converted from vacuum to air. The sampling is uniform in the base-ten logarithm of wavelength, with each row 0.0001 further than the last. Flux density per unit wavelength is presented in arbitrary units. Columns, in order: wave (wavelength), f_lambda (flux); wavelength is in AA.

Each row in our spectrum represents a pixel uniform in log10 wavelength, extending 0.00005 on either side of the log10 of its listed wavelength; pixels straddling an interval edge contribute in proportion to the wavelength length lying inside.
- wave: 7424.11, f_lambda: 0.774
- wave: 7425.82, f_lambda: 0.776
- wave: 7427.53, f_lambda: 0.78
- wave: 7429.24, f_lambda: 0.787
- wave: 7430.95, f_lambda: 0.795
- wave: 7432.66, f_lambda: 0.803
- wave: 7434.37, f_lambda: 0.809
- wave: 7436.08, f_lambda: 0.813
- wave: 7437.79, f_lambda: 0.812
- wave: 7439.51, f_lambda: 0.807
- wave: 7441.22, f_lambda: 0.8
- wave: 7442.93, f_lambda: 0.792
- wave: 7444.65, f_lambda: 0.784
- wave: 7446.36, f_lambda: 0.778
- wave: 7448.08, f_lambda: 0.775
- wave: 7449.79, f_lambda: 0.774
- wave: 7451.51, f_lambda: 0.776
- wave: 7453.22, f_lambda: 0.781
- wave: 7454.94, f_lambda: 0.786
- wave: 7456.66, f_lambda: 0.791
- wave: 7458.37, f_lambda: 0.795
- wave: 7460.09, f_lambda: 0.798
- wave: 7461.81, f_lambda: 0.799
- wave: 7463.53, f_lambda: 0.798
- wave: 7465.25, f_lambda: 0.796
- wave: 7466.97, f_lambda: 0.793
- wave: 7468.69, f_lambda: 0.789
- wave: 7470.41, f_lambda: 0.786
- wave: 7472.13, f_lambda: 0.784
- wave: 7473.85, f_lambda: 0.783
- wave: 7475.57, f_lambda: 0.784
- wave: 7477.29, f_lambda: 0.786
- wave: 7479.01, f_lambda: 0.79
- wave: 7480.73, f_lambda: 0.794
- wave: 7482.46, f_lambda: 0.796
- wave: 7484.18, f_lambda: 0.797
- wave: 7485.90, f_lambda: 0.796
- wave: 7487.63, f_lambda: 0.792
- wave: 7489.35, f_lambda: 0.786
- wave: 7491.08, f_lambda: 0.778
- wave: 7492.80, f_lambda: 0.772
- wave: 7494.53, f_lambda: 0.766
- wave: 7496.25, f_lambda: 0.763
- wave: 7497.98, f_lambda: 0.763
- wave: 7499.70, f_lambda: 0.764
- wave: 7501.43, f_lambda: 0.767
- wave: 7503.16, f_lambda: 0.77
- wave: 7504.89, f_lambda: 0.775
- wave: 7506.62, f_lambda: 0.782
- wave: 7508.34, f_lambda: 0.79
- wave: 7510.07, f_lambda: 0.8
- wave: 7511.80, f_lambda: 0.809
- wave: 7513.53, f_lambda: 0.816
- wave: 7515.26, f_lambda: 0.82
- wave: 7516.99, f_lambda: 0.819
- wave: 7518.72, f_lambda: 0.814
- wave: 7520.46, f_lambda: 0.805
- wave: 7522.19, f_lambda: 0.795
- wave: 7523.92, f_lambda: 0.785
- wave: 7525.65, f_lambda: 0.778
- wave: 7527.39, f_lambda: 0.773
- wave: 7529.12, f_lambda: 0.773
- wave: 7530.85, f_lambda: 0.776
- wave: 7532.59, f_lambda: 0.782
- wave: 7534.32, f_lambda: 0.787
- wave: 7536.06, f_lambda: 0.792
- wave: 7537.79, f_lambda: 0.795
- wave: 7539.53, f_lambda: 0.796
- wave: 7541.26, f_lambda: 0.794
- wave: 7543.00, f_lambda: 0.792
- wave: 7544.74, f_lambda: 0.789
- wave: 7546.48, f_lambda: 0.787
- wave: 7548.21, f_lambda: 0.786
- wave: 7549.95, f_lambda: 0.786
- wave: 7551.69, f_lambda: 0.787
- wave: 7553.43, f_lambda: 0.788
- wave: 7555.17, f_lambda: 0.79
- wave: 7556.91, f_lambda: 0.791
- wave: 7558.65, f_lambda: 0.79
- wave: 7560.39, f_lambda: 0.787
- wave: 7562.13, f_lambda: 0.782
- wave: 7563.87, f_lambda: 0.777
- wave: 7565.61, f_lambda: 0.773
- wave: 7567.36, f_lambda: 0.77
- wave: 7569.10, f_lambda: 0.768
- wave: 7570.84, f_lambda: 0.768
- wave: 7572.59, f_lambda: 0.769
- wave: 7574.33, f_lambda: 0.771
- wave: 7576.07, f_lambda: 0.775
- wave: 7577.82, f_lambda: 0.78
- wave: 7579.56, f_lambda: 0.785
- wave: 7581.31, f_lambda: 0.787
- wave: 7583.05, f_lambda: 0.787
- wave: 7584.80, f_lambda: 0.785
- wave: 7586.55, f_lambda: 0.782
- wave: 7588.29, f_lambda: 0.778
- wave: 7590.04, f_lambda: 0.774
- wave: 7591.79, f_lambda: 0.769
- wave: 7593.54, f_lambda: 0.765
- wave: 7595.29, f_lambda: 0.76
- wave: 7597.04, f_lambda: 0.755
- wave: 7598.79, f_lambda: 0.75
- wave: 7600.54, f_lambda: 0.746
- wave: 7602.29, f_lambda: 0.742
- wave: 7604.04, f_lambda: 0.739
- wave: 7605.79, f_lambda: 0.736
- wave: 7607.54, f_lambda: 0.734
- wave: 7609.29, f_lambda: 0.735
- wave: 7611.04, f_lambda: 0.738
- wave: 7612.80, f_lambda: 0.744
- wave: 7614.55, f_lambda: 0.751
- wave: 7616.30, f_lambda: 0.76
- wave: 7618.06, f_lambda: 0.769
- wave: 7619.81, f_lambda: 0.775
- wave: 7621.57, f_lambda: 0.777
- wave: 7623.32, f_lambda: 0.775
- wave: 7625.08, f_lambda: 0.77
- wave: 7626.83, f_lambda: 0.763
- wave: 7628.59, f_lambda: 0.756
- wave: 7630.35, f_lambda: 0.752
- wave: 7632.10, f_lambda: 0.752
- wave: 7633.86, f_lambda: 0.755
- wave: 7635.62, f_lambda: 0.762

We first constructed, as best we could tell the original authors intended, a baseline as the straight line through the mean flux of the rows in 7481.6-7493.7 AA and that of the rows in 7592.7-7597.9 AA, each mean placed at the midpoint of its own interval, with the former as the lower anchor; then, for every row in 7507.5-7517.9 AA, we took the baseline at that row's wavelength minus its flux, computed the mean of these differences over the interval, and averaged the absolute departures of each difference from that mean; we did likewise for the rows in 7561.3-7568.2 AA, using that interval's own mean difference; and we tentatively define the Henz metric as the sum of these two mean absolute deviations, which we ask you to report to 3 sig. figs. 0.0136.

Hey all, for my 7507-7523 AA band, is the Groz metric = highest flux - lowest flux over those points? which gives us 0.030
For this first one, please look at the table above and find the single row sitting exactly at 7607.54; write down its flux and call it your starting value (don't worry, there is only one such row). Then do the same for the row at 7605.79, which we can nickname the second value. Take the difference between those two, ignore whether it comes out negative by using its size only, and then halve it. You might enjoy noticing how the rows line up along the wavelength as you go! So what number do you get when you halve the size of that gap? 0.0010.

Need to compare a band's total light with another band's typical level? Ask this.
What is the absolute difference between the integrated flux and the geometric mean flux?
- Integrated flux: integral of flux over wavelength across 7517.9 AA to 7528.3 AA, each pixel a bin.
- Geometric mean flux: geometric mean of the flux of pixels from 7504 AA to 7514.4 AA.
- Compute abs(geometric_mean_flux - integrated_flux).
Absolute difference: 7.43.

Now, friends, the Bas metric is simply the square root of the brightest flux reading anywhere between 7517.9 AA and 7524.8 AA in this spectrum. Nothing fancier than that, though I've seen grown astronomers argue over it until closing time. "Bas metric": 0.902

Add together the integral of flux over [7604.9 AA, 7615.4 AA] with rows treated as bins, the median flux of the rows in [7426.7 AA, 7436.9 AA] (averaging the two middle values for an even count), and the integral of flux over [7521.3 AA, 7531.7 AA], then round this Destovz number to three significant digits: 16.7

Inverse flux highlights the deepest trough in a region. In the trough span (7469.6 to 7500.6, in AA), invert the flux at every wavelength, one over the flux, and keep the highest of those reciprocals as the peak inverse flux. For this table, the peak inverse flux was 1.31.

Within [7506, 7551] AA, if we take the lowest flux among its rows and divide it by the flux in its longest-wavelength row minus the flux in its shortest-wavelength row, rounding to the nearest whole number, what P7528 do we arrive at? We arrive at 193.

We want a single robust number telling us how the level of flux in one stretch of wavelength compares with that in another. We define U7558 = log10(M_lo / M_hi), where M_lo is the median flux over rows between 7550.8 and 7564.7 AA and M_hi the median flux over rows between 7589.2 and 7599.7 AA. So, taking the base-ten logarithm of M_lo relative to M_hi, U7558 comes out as 0.014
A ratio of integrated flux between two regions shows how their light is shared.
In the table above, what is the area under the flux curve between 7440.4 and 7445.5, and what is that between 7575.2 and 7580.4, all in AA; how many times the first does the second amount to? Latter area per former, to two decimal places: 1.00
